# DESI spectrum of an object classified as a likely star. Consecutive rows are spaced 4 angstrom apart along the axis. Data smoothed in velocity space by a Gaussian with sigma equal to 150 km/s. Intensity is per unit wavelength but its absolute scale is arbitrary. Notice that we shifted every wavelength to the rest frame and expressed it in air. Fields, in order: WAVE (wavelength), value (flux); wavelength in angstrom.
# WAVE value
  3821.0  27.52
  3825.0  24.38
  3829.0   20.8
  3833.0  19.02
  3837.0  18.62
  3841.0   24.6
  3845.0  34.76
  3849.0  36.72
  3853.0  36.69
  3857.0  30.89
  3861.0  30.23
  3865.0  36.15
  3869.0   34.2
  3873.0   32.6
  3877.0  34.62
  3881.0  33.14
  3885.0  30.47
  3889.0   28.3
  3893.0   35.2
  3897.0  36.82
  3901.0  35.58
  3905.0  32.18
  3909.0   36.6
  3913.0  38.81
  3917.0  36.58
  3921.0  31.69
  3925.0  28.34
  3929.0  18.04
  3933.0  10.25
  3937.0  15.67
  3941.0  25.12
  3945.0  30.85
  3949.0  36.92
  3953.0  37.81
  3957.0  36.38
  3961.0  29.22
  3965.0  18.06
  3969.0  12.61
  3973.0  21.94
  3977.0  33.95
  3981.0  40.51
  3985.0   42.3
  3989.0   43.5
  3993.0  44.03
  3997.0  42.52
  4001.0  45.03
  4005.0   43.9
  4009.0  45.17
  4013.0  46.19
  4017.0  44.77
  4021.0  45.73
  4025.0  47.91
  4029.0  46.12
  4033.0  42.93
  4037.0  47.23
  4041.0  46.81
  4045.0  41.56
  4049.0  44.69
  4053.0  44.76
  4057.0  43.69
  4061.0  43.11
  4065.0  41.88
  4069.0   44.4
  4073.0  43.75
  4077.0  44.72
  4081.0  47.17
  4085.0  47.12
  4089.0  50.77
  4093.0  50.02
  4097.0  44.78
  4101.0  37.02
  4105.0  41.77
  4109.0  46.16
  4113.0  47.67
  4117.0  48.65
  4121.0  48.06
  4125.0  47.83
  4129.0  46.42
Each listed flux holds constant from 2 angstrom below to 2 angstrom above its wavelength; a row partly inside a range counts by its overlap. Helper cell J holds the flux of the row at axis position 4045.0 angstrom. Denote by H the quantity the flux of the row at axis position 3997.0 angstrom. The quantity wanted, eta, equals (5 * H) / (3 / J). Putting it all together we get 2945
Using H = 42.52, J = 41.56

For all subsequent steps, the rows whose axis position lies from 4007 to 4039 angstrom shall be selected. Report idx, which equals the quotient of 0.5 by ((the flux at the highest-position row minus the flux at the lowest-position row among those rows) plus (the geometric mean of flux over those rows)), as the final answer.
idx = 0.010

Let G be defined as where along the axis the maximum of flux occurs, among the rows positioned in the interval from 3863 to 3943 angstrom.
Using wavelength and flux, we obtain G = 3913.0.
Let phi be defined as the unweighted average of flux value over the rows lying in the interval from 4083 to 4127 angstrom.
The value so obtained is 46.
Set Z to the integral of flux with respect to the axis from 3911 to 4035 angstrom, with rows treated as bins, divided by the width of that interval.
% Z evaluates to 34.9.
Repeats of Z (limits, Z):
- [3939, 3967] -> 30.6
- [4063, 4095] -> 46.2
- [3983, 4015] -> 44.1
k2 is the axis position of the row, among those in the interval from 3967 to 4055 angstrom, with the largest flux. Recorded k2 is 4025.0 angstrom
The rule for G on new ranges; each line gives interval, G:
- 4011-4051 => 4025.0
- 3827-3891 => 3849.0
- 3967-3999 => 3993.0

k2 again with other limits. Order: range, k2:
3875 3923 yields 3913.0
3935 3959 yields 3953.0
